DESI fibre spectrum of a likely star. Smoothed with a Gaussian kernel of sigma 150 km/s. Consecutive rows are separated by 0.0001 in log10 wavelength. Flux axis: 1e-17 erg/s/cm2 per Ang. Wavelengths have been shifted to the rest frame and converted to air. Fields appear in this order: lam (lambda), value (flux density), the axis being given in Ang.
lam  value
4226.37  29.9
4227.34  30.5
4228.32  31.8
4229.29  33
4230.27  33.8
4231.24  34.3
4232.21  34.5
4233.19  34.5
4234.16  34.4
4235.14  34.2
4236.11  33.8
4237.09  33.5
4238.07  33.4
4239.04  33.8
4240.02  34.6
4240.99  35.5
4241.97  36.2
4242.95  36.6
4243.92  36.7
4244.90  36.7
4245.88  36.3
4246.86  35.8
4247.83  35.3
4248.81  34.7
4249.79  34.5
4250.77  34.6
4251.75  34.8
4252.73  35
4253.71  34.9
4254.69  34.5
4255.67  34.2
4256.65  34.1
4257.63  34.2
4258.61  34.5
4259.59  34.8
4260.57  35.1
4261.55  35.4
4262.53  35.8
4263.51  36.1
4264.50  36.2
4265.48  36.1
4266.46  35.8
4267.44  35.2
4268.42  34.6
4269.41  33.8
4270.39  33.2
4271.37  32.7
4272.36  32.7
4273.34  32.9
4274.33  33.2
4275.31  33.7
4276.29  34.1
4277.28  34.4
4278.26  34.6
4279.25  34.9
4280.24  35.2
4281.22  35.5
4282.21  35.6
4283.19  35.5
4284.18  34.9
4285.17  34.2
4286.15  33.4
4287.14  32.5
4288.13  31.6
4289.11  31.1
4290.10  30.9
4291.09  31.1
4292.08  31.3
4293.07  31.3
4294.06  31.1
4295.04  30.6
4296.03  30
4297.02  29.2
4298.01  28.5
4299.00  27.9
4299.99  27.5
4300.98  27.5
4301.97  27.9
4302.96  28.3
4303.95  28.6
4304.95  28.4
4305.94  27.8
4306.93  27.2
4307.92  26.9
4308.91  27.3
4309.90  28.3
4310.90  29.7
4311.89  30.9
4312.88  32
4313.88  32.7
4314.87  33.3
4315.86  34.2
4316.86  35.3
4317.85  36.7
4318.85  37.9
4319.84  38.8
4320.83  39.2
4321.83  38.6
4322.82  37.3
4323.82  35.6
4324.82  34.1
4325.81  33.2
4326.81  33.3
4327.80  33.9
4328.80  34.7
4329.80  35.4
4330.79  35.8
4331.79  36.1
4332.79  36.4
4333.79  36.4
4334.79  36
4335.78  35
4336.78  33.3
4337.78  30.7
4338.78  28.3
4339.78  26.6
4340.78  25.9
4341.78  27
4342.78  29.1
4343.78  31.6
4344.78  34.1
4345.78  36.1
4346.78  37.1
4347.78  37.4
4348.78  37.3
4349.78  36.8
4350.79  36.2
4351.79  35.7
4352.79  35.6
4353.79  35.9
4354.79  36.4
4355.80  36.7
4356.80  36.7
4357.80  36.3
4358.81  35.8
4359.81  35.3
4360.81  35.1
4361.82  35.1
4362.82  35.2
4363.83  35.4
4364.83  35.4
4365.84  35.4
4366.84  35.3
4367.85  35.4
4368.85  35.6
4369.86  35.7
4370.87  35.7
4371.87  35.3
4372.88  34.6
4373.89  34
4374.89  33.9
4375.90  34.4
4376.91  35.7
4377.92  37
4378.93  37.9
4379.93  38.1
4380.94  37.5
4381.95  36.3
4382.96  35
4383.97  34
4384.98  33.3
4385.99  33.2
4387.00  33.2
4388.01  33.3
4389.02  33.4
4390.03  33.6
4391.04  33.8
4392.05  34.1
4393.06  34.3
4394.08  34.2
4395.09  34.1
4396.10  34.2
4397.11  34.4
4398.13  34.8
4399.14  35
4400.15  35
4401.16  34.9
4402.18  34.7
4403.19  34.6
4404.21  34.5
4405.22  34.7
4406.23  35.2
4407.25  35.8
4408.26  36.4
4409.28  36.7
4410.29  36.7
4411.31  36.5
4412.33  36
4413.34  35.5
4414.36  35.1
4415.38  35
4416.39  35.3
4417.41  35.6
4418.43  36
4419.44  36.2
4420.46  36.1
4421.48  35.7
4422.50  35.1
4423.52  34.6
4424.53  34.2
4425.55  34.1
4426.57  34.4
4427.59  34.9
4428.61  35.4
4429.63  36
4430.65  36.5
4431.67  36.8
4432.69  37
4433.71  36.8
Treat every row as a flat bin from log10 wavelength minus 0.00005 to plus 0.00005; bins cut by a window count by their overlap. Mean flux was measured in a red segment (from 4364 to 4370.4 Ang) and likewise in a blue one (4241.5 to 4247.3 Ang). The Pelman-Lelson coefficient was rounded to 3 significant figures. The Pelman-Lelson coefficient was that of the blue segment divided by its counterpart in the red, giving 1.03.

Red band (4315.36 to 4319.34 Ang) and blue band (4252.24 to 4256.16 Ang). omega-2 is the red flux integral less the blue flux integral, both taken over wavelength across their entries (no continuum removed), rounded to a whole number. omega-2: 7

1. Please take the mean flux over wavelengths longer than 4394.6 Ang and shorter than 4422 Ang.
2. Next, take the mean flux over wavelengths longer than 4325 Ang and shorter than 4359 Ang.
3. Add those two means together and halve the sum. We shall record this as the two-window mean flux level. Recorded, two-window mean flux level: 34.8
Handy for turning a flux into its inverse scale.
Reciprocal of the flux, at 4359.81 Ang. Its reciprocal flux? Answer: 0.028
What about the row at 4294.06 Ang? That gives 0.032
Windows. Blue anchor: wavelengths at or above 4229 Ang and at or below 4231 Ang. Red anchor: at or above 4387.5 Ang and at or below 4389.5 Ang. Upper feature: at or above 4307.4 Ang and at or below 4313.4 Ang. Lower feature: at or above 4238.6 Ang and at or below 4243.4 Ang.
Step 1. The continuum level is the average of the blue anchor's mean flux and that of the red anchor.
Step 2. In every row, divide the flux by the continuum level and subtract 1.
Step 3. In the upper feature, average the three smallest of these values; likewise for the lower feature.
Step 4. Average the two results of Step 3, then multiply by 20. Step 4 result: -1.4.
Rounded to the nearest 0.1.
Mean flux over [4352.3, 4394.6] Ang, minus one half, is 34.7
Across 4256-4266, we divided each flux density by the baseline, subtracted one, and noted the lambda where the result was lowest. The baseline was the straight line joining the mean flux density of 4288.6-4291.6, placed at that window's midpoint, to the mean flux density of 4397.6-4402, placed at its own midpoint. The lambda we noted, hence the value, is 4256.65 Ang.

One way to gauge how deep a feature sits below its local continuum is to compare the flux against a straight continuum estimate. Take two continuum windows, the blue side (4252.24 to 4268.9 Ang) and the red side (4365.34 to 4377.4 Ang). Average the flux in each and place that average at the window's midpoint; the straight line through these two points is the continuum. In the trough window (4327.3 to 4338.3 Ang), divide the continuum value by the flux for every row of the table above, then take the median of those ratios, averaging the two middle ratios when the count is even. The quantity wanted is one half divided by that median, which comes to 0.50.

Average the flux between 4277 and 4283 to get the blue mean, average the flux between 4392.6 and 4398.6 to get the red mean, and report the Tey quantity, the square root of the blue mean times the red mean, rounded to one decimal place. 34.7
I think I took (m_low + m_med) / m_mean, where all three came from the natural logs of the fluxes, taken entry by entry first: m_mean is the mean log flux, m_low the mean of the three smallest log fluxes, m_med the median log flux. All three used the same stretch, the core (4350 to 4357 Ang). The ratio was 2.00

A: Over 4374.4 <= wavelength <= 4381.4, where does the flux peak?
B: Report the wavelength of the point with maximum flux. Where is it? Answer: 4379.93 Ang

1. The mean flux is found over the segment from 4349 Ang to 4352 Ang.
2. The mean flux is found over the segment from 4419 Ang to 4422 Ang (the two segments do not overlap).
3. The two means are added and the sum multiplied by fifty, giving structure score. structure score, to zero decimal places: 3612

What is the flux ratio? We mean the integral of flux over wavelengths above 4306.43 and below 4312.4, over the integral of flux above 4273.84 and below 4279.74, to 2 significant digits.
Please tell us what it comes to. 0.84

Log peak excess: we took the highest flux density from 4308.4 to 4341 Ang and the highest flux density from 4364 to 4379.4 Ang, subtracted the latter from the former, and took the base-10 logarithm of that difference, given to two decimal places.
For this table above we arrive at 0.11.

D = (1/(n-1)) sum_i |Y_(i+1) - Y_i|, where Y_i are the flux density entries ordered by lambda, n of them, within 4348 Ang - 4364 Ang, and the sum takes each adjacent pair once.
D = 0.31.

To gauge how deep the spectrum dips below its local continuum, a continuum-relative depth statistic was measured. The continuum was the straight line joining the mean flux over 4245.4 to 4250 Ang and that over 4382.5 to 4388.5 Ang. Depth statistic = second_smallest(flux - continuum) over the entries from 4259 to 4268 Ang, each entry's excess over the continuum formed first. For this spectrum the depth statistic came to -0.1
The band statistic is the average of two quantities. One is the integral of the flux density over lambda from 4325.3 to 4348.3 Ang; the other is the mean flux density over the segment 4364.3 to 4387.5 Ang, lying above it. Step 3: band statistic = 399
